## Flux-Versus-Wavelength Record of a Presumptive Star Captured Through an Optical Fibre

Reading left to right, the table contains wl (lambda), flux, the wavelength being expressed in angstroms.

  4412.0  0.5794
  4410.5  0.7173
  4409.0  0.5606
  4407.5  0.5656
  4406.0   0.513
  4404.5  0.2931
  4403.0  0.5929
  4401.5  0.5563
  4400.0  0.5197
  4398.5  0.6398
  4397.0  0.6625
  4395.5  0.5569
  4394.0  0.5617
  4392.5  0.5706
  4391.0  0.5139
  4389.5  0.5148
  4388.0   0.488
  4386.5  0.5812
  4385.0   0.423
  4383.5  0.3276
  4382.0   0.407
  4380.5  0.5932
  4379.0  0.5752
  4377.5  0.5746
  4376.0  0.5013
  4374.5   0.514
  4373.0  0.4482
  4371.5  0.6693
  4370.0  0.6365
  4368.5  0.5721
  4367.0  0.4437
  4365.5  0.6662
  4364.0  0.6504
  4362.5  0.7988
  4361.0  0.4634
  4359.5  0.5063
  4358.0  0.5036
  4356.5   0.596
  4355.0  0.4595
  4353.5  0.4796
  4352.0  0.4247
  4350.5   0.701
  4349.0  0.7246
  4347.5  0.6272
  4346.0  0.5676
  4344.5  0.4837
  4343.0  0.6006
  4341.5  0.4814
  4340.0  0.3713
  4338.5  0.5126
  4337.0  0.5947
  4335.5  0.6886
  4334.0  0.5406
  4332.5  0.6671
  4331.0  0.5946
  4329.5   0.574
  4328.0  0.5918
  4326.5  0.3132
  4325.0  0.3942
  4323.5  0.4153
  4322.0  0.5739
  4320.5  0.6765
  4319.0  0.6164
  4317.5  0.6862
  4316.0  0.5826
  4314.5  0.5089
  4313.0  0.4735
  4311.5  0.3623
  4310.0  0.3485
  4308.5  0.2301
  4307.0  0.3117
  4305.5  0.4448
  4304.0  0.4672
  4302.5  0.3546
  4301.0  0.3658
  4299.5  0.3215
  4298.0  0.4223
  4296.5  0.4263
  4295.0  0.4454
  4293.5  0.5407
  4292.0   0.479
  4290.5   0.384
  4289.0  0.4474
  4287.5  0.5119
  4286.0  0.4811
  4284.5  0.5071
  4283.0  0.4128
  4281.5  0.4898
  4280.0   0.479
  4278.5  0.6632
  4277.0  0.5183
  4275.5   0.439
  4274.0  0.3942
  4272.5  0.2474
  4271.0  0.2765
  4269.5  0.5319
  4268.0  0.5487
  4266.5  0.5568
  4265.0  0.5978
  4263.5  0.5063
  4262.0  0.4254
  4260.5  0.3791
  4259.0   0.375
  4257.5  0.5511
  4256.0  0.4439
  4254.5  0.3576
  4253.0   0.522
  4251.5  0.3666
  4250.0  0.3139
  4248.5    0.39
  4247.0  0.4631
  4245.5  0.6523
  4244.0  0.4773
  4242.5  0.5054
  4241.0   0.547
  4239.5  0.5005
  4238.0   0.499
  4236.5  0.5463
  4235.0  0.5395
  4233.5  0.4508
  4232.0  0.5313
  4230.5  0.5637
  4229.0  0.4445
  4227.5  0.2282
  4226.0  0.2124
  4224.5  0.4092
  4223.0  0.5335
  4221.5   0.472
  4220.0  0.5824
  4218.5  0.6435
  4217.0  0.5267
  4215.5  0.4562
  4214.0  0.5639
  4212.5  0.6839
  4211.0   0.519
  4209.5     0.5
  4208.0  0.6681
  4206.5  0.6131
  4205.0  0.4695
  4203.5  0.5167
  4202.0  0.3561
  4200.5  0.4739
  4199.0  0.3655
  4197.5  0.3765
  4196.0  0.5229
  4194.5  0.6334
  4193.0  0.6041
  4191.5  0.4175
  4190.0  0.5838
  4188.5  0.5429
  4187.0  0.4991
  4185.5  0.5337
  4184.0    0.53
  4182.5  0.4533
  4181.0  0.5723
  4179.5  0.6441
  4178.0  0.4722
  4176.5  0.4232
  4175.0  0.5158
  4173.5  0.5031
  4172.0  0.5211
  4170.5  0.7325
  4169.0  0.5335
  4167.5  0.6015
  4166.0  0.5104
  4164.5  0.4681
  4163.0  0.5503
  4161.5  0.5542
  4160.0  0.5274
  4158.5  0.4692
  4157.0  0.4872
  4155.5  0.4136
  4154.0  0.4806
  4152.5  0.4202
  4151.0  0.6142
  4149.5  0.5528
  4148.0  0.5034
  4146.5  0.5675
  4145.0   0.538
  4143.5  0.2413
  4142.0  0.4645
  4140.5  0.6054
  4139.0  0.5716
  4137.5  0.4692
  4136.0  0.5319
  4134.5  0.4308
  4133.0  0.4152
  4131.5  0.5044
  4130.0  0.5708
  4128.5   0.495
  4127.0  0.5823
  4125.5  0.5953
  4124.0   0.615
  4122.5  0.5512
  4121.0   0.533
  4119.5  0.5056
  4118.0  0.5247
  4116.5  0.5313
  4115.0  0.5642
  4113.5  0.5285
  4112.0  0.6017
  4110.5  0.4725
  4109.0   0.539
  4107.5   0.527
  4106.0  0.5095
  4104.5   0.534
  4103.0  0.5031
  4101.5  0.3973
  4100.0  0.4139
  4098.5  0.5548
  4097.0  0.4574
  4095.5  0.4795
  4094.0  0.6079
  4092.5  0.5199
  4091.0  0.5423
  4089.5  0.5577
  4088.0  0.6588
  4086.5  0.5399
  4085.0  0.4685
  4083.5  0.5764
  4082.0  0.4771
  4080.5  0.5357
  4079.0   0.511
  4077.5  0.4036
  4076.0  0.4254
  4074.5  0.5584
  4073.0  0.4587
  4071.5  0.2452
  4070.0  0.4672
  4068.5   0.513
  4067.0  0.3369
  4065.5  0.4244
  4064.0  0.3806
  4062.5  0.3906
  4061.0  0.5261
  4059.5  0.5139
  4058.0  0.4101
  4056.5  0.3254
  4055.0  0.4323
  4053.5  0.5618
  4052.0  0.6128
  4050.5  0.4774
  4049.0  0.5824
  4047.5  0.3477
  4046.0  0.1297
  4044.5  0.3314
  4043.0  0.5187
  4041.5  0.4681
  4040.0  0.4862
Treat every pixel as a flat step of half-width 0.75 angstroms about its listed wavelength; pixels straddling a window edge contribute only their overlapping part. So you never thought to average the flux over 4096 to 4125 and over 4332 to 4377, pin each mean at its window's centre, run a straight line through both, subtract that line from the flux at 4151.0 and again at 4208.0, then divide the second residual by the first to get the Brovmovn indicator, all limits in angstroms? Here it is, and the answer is 1.5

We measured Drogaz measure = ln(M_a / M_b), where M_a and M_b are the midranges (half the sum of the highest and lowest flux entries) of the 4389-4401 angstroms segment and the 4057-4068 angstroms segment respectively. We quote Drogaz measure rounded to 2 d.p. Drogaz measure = 0.31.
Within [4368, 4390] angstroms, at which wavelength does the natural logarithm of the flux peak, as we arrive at 4371.5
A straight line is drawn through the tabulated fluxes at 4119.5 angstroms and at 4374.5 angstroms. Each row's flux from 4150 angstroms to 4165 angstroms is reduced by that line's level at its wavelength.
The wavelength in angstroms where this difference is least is 4155.5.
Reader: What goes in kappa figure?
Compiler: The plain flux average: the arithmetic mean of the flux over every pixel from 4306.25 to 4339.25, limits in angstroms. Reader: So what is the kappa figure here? 0.512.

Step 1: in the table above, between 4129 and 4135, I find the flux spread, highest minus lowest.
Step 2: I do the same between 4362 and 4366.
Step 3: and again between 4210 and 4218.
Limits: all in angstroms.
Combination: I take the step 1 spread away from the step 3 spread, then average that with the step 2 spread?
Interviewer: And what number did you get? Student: 0.11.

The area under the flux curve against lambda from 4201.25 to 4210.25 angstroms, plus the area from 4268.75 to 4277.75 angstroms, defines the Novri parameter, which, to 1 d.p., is 8.3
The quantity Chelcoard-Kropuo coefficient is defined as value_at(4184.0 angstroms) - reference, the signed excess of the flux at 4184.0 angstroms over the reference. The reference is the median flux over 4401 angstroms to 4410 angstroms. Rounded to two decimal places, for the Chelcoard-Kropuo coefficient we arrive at -0.03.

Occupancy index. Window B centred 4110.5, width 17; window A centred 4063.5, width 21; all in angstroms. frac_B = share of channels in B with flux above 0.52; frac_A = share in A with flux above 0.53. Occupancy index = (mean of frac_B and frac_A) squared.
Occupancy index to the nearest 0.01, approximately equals 0.16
